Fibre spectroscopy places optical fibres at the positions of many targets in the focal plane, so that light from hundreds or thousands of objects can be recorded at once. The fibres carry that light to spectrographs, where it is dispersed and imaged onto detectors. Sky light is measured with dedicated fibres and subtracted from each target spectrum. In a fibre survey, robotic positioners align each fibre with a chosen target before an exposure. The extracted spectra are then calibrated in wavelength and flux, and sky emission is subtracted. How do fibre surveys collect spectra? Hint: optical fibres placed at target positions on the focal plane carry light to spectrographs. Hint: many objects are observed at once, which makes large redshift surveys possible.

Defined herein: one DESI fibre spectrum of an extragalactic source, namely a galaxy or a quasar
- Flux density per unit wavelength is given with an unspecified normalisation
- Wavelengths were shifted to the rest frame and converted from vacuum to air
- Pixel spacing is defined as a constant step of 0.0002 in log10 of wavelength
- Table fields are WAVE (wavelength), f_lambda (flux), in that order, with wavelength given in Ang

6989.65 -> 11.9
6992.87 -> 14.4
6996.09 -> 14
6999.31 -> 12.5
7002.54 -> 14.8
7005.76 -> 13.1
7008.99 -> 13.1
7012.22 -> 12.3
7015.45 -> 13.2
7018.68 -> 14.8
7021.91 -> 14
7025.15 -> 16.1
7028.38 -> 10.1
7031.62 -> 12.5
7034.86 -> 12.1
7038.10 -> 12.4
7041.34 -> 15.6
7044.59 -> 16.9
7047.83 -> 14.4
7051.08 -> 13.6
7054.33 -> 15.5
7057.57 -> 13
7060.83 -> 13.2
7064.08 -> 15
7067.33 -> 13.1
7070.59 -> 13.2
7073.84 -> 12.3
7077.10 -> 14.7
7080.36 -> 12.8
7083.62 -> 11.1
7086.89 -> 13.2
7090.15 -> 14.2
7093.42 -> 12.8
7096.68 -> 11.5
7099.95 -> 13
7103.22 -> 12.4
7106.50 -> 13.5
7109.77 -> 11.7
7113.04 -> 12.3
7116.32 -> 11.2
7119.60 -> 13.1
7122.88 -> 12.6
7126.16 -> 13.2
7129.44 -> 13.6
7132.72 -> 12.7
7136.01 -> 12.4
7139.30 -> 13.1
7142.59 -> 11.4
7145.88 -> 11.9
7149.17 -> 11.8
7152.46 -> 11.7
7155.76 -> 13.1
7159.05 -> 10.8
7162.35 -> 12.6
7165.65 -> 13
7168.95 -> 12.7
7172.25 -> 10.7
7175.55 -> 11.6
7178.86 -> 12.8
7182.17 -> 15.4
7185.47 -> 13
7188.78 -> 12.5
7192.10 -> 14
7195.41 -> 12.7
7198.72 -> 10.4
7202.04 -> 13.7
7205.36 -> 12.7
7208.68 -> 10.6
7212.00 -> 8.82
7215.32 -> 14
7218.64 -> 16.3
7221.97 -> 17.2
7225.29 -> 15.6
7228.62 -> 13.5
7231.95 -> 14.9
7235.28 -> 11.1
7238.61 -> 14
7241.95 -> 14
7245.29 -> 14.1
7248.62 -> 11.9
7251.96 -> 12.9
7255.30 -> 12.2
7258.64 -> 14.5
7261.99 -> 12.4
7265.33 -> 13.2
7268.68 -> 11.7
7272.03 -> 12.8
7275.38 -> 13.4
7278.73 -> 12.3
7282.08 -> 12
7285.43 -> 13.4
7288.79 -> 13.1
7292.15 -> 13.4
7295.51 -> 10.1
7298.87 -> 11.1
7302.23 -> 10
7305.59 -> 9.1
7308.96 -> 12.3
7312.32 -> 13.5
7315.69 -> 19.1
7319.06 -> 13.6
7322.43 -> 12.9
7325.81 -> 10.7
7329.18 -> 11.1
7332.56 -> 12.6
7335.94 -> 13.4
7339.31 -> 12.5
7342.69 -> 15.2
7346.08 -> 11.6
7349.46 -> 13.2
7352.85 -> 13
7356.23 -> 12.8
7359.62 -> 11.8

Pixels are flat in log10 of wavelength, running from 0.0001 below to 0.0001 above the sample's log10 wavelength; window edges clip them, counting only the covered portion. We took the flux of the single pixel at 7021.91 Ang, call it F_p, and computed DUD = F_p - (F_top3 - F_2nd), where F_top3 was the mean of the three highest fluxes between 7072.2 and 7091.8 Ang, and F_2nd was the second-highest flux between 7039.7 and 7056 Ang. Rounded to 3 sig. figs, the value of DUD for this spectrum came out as 15.6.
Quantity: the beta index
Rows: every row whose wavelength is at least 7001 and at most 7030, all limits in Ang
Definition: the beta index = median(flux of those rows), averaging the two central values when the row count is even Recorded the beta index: 13.2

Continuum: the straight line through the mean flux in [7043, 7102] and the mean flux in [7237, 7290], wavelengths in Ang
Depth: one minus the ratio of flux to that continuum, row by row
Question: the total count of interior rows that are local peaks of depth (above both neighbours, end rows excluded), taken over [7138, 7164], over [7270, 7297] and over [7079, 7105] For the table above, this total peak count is 7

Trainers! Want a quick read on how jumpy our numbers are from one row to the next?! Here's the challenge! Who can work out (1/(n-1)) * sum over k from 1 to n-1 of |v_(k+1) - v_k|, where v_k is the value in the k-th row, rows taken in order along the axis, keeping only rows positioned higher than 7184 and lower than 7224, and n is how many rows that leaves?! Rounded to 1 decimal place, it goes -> 2.0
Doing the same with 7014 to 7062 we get 1.9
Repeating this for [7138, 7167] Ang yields 1.0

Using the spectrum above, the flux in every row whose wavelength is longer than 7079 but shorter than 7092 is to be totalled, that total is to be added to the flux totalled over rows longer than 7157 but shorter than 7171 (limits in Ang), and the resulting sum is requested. 100.4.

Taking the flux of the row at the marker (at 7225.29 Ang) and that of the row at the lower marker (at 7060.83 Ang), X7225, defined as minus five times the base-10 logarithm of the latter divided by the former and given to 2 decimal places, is 0.36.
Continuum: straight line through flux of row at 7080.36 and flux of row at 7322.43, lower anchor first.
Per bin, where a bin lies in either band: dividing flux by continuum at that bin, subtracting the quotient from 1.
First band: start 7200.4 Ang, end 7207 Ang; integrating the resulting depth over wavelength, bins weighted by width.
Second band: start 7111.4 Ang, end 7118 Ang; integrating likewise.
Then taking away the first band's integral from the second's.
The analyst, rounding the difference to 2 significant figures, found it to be 0.72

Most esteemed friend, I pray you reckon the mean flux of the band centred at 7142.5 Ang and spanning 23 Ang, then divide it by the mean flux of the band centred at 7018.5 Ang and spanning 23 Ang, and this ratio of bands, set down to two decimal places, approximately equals 0.91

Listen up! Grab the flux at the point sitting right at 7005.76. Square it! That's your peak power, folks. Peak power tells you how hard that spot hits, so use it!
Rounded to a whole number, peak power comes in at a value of 172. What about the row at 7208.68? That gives 112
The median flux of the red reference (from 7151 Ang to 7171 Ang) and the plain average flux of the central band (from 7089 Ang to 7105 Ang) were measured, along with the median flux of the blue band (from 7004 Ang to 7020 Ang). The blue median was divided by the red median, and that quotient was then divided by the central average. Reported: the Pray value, 0.081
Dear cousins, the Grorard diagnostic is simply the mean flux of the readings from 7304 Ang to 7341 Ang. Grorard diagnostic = 12.8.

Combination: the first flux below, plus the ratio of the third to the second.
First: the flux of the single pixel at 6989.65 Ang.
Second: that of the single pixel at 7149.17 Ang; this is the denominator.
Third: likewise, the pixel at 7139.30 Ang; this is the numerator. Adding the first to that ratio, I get 13.01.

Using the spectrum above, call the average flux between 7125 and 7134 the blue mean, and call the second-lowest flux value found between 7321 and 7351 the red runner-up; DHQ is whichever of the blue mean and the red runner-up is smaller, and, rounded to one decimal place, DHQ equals 11.1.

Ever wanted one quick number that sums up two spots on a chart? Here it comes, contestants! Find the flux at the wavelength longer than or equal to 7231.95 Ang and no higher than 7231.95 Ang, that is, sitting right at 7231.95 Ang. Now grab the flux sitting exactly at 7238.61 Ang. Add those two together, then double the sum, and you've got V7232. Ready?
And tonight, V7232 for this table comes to 57.8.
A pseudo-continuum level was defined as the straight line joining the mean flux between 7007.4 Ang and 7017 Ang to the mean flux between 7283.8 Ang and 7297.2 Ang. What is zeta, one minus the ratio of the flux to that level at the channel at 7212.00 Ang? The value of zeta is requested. 0.30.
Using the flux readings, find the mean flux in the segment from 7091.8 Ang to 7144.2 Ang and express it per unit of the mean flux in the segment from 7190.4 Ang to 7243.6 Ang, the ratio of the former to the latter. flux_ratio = 0.94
